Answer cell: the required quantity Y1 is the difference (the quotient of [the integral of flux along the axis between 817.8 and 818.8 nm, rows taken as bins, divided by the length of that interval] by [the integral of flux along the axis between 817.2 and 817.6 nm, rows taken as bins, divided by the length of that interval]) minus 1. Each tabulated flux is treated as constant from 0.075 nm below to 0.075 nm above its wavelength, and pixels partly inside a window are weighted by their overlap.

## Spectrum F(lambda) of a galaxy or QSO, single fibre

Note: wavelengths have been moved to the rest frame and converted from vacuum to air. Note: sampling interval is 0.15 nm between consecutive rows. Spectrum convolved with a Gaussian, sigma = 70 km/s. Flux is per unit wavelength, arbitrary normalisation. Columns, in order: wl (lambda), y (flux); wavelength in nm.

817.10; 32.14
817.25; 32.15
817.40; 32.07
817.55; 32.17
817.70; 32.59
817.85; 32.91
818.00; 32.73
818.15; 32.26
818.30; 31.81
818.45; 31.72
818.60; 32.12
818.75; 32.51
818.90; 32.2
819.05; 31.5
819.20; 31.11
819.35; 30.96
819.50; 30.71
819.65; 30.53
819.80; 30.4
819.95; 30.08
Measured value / 0.005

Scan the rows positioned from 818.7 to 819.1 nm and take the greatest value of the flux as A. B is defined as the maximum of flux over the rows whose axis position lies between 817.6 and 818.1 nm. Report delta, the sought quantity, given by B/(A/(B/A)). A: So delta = 1.02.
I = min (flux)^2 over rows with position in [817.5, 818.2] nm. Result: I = 1035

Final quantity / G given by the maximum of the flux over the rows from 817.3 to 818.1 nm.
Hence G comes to 32.91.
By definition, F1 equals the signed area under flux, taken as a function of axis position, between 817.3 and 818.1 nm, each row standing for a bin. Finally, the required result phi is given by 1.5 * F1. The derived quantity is 39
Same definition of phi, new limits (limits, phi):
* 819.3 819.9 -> 28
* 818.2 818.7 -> 24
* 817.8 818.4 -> 29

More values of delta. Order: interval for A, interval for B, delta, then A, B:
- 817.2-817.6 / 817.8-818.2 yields 1.05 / 32.17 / 32.91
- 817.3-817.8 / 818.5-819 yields 1.00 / 32.59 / 32.51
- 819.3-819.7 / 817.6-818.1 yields 1.13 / 30.96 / 32.91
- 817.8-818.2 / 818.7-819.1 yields 0.98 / 32.91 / 32.51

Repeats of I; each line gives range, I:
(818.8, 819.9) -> 924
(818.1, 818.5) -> 1006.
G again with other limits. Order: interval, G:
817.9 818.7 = 32.73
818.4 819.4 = 32.51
